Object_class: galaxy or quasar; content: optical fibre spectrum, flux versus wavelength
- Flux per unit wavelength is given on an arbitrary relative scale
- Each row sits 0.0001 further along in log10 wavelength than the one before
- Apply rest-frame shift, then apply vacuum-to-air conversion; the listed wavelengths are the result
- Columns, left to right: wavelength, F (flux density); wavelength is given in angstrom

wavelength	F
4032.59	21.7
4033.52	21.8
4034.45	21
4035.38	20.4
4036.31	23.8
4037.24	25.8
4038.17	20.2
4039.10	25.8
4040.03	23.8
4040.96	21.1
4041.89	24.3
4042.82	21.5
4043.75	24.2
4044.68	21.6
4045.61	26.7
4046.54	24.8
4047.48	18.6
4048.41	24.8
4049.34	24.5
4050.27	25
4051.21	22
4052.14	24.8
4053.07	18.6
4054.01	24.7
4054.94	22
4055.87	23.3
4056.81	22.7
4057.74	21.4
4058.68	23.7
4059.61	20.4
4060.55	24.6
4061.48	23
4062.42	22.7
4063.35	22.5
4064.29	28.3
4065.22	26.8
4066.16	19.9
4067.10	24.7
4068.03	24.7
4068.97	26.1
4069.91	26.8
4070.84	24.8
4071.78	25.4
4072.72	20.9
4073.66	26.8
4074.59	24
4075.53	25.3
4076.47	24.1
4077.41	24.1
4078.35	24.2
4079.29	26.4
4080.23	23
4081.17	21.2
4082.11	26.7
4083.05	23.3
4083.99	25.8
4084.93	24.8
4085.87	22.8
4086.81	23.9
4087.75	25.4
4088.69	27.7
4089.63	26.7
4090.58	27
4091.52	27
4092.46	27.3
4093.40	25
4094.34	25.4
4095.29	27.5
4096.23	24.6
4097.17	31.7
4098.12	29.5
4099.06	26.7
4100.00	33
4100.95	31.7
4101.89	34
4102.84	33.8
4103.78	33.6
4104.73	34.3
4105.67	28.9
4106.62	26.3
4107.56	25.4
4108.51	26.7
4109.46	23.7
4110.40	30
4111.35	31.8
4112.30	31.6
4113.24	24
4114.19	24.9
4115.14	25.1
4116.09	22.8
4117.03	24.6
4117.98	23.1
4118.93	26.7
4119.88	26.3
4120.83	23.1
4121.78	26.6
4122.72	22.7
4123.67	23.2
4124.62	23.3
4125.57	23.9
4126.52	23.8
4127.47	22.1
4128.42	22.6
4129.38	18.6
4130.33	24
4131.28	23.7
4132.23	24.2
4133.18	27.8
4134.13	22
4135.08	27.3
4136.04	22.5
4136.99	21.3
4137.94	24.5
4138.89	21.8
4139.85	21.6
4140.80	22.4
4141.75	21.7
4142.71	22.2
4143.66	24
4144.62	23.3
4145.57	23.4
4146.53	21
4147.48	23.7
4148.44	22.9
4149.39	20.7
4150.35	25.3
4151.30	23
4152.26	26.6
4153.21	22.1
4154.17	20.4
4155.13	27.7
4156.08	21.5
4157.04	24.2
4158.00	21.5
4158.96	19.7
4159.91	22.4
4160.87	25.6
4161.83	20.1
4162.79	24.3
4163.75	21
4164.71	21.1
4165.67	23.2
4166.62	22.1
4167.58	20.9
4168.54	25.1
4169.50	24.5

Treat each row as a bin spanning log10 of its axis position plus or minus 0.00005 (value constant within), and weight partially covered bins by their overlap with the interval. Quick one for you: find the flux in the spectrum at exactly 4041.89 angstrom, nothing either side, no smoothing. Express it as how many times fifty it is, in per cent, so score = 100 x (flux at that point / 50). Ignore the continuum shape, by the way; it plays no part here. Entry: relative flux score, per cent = 48.6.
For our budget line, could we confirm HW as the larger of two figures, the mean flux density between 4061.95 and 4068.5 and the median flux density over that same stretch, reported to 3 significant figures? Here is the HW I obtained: 24.7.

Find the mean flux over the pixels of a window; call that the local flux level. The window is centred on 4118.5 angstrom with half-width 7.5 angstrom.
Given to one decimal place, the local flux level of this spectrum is 25.2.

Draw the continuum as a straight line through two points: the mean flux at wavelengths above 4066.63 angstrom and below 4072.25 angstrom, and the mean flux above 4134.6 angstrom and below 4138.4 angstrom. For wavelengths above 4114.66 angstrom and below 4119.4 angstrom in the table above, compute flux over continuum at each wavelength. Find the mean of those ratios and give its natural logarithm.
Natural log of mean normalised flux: 0.005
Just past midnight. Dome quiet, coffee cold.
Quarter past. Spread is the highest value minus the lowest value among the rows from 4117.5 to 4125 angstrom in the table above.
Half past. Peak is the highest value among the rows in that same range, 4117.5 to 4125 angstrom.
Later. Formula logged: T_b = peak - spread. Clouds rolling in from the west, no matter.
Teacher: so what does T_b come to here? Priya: 22.7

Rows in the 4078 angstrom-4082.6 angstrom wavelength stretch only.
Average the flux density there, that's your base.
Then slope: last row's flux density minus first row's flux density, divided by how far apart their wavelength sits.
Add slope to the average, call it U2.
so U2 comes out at 25.0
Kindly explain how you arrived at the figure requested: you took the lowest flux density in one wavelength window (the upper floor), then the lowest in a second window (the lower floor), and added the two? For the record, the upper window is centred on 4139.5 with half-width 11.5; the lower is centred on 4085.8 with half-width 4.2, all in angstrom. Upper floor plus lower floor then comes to 41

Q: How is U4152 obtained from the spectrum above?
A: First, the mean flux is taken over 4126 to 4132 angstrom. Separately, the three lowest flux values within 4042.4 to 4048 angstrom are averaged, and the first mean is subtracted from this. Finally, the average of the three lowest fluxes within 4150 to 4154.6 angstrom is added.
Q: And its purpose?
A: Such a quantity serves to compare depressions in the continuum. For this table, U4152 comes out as 19.9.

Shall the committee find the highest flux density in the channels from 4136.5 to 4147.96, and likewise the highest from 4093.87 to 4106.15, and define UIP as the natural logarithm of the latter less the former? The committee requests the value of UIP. 2.3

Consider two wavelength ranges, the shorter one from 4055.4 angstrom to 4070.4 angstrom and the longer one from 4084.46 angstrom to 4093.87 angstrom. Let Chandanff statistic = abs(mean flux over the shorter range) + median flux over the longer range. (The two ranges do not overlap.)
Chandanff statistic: 49.9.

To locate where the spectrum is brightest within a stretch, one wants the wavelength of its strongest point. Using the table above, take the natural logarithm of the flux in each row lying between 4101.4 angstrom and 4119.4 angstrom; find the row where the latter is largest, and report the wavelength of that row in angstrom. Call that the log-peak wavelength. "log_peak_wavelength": 4104.73 angstrom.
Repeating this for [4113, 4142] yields 4133.18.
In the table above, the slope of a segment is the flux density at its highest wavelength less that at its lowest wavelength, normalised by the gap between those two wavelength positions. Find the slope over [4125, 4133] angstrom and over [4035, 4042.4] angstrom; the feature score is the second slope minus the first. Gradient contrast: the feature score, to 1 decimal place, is 0.6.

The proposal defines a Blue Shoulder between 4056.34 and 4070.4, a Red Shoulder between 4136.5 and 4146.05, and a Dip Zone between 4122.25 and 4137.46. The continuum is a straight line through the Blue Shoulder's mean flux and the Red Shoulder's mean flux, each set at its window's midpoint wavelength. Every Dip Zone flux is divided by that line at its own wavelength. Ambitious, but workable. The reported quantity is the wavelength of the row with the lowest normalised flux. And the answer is 4129.38 angstrom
